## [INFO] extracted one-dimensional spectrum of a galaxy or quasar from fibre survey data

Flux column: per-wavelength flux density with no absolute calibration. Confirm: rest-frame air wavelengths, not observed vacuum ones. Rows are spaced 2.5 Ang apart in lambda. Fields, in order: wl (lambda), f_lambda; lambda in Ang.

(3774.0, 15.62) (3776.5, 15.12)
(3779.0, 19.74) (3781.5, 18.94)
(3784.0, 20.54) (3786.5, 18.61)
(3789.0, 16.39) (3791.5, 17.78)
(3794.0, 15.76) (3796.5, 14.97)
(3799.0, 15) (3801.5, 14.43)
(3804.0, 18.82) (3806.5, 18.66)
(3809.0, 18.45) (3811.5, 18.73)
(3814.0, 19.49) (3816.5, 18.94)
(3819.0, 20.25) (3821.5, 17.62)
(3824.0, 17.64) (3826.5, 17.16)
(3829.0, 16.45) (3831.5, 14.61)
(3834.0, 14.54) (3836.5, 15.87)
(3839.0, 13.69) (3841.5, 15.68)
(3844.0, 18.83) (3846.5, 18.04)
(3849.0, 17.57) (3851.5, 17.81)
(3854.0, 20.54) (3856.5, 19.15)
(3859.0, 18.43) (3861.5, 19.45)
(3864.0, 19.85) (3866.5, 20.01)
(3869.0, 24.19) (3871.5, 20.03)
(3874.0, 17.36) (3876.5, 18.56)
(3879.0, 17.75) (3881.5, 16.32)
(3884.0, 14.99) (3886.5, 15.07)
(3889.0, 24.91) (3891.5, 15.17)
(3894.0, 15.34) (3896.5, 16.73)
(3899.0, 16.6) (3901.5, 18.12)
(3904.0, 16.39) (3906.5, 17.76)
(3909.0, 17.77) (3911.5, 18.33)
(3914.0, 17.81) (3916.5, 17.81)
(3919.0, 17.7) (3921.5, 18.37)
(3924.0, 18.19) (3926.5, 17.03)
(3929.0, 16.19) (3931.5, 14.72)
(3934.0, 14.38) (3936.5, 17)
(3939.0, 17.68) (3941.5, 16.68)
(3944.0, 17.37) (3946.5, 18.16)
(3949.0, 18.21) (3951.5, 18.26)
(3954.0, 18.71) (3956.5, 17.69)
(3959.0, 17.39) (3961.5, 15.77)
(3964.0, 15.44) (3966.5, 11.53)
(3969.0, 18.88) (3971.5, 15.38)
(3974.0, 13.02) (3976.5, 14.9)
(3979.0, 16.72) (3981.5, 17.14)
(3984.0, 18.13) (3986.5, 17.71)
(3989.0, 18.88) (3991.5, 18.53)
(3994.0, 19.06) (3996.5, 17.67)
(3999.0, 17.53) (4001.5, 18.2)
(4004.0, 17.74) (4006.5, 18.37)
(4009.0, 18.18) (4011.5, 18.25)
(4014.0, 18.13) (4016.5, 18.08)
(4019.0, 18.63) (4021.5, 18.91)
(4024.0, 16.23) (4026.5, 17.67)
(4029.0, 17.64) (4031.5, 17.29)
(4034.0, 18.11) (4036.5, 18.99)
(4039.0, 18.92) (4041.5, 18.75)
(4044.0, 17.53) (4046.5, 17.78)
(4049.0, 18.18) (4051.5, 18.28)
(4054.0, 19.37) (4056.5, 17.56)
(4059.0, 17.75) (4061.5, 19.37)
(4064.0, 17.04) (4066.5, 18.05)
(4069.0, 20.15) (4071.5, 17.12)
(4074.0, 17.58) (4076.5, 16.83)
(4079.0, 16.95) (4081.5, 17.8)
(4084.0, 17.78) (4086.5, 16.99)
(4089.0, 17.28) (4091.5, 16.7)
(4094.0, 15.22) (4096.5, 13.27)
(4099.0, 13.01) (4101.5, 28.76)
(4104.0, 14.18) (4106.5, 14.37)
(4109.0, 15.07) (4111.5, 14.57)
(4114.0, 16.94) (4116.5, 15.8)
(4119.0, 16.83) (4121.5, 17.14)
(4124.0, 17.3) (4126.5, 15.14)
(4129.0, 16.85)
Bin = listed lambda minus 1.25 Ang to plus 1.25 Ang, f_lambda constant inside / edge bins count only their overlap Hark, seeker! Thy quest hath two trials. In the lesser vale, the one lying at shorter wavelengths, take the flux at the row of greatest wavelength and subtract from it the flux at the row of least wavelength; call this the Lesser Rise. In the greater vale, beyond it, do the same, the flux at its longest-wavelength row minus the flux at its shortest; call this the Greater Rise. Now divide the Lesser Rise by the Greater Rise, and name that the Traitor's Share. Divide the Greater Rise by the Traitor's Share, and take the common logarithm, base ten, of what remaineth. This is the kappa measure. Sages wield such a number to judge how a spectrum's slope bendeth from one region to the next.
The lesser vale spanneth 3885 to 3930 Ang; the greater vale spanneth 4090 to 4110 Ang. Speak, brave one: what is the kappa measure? 0.38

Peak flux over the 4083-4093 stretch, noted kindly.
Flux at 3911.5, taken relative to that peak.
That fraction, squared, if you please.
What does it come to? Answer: 1.06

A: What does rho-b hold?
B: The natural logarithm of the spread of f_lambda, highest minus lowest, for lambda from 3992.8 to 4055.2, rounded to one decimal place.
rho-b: 1.1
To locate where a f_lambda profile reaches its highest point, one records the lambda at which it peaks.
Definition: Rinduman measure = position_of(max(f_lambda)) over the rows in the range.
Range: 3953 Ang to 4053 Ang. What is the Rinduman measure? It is 3994.0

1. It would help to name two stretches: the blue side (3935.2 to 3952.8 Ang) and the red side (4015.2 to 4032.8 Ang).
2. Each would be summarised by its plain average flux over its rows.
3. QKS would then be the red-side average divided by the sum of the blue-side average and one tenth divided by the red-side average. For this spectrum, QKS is 1.01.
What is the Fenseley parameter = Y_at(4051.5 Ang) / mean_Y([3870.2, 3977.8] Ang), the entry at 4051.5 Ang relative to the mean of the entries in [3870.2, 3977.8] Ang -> 1.07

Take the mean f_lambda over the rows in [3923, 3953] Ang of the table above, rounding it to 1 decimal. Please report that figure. 17.0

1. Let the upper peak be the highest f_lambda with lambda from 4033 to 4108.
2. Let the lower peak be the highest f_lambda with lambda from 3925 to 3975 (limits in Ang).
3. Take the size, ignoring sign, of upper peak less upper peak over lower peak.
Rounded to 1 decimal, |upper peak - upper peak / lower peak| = 27.2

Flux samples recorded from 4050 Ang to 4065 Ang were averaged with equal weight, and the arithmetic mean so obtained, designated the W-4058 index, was 18.2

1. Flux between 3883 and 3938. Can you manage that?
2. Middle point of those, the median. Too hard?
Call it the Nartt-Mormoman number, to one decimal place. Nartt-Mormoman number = 17.0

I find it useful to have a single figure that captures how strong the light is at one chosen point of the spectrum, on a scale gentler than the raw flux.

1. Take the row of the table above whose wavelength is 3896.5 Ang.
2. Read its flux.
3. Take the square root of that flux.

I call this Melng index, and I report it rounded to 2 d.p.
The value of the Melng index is 4.09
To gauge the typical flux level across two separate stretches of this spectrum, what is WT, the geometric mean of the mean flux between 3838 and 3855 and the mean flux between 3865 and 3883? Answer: 18.3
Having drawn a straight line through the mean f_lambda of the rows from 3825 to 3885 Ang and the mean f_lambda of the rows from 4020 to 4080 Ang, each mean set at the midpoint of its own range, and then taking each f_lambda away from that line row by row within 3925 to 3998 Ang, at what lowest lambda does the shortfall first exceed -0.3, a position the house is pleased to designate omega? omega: 3926.5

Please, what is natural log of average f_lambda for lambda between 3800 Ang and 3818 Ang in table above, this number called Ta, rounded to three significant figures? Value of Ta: 2.90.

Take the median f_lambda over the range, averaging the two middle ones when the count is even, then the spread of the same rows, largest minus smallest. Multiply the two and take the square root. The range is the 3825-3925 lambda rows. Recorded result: 14.1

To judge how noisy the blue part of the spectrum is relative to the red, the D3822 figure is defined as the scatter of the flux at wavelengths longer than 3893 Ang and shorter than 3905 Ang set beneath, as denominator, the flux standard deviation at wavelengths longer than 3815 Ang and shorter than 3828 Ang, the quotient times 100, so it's 127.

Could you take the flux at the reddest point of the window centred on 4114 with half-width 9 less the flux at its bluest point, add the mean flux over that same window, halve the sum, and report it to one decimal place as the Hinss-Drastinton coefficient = 9.3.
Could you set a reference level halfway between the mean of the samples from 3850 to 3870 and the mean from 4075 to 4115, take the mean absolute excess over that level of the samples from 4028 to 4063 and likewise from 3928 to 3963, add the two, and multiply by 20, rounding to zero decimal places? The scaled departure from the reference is 38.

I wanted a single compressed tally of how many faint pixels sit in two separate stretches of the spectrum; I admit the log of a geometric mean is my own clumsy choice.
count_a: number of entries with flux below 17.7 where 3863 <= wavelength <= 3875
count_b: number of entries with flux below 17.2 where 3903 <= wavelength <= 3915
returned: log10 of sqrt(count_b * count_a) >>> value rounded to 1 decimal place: 0.0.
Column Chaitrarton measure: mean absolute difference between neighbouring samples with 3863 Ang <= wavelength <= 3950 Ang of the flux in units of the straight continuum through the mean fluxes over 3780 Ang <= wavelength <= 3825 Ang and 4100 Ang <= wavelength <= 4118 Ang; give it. 0.09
